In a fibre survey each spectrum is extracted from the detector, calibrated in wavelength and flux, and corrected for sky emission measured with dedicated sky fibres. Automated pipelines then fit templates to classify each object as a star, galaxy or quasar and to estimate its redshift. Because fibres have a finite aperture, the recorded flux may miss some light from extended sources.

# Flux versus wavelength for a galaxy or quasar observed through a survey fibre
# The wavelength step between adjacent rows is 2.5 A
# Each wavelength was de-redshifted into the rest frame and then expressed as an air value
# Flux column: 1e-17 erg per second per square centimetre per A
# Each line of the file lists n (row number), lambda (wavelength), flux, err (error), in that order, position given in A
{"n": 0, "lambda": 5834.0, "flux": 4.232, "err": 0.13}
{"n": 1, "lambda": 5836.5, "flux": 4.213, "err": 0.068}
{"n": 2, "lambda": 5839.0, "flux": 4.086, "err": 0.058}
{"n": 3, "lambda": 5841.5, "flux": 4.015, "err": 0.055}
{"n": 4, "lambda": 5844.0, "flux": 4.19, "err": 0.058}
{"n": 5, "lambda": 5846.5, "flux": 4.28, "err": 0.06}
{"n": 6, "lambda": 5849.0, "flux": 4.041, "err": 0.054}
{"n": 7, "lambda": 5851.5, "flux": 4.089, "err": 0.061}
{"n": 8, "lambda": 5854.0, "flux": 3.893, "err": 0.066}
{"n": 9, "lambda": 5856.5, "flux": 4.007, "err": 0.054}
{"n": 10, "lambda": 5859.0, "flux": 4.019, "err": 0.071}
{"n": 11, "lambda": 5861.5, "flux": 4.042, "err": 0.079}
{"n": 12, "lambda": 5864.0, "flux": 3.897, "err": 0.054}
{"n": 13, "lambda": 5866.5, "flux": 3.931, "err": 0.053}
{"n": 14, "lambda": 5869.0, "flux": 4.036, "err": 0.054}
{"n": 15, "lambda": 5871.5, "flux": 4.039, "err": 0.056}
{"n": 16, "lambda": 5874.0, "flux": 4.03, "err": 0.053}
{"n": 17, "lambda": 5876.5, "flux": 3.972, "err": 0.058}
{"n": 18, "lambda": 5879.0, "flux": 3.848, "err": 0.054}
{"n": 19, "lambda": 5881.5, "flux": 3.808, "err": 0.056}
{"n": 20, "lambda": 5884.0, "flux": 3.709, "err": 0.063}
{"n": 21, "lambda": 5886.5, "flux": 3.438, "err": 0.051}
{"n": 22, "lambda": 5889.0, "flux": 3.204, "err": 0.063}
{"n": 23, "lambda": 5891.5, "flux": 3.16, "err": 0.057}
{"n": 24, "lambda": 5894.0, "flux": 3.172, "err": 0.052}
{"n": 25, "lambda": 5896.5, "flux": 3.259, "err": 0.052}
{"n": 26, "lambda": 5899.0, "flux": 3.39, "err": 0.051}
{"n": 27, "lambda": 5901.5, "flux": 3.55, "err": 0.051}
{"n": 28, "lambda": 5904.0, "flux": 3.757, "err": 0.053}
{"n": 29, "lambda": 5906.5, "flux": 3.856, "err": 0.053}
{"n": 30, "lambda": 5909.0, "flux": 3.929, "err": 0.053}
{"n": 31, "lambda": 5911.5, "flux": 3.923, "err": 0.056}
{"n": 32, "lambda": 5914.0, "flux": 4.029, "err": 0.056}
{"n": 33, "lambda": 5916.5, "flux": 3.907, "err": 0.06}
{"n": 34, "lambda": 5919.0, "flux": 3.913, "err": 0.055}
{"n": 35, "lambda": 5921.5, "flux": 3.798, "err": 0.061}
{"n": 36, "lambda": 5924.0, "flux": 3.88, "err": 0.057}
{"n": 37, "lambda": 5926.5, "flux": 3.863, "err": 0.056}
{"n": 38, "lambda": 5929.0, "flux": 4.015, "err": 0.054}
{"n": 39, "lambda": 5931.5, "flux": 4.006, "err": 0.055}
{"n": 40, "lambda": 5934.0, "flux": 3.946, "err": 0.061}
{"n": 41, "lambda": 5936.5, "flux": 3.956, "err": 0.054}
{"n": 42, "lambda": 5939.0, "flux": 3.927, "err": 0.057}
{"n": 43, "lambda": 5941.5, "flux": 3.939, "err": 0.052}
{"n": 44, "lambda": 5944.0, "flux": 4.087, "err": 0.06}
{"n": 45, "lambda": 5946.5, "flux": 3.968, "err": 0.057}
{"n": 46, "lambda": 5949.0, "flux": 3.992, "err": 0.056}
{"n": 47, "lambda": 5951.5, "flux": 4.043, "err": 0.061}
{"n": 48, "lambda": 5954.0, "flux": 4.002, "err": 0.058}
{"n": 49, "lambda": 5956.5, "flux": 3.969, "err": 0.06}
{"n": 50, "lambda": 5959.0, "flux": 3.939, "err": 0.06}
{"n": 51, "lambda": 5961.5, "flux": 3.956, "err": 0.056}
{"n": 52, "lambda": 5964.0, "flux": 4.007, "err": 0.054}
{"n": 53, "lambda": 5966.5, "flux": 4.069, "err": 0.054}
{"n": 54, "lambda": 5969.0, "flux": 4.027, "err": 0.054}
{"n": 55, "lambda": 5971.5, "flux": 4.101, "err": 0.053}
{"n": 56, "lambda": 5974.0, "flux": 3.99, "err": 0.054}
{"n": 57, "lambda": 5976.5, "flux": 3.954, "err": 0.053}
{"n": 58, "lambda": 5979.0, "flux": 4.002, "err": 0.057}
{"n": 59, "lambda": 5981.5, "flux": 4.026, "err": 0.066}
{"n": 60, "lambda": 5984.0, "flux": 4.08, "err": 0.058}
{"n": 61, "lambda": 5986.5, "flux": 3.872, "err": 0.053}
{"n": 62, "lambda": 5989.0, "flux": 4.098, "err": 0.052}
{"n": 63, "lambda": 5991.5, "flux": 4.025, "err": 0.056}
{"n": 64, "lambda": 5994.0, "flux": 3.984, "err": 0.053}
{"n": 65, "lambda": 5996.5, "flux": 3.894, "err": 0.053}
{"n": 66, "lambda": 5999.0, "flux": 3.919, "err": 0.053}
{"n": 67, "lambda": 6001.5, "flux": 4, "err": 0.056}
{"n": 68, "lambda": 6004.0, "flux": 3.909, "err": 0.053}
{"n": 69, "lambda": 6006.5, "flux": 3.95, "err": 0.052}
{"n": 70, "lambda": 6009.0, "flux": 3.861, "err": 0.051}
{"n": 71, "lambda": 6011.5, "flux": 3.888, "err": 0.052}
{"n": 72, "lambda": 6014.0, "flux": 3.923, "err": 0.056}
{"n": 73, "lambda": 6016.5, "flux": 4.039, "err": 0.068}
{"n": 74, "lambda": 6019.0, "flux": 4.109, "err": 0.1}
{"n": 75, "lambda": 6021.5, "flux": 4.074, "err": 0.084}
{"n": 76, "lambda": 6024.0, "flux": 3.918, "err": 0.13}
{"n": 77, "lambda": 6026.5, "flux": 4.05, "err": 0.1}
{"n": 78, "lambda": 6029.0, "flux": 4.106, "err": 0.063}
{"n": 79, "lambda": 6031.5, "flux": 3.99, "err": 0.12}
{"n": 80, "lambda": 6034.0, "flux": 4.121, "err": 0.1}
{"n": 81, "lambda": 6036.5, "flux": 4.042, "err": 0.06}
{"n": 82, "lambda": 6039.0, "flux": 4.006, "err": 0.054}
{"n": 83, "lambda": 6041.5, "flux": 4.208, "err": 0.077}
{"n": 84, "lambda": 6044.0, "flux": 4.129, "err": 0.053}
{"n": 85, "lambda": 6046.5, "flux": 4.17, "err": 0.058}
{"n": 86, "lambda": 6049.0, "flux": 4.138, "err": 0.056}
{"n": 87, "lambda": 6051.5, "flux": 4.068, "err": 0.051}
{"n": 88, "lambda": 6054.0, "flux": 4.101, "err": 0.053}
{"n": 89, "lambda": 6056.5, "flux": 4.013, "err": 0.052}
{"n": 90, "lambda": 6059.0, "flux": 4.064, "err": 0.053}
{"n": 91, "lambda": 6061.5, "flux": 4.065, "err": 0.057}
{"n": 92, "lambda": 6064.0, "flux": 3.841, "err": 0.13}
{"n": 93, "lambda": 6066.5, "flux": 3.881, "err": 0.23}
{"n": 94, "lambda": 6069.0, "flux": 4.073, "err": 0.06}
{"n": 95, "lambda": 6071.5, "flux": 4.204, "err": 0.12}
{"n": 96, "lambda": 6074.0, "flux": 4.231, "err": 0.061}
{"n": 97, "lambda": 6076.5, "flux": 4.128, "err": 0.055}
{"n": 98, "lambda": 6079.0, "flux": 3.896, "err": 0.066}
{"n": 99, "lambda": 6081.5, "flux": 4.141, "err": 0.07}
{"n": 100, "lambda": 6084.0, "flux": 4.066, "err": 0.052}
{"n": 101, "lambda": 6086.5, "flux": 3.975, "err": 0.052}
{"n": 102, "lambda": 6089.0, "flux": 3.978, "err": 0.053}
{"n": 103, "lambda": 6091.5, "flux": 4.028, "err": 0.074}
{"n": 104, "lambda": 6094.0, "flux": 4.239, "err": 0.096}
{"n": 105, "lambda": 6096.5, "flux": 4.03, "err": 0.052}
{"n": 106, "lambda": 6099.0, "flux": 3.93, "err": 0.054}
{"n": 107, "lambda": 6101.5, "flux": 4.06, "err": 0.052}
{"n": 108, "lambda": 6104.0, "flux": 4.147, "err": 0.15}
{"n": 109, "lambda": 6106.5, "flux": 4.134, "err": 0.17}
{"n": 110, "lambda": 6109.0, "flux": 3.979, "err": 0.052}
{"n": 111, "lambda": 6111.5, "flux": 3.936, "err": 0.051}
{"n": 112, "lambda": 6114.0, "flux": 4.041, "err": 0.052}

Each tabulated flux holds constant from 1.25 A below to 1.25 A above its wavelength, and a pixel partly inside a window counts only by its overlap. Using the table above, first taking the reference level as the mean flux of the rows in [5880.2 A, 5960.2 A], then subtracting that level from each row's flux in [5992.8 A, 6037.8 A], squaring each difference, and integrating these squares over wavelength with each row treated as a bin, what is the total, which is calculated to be 2.0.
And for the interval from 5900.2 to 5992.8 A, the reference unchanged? 3.5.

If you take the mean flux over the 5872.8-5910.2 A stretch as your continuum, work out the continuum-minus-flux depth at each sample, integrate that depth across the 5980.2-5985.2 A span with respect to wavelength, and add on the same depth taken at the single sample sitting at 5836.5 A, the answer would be -2.8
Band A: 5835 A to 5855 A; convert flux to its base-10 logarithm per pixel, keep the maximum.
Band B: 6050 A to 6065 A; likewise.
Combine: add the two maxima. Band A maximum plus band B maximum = 1.24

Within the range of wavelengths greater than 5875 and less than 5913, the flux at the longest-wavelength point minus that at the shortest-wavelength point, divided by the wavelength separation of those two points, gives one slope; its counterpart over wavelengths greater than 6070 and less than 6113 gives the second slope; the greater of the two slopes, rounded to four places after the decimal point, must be -0.0014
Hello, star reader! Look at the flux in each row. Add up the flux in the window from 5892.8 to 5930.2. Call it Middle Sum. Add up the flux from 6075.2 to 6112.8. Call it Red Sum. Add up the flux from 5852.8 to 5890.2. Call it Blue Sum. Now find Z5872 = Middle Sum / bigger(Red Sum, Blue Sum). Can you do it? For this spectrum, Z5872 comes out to 0.927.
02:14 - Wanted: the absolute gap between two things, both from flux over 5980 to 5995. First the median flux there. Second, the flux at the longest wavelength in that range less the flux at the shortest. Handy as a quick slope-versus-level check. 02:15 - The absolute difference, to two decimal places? 4.07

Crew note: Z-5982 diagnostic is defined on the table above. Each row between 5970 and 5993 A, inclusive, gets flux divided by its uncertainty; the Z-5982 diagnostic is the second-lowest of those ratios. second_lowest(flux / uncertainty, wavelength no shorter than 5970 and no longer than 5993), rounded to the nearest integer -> 70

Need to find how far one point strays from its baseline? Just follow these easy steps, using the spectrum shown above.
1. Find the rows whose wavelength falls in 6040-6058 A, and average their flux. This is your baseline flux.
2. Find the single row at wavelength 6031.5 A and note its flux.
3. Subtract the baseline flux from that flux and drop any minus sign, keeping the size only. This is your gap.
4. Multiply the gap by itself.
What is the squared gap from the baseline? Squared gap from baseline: 0.016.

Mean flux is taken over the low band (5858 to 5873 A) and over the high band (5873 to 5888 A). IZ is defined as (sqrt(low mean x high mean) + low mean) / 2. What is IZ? 3.9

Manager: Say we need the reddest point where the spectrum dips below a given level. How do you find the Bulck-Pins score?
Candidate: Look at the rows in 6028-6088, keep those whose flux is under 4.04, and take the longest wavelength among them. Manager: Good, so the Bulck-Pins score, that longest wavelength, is 6086.5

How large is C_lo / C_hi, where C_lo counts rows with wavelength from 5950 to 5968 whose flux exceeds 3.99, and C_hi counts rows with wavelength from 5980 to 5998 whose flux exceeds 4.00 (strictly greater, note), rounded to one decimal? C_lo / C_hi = 1.0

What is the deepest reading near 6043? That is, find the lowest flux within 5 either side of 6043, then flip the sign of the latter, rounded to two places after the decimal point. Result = -4.01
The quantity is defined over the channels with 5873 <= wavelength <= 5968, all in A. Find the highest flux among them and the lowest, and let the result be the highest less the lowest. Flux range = 0.93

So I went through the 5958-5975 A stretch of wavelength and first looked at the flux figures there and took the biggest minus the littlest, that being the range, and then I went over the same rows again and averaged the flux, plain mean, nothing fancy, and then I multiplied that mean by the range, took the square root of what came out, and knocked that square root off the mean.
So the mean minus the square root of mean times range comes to 3.21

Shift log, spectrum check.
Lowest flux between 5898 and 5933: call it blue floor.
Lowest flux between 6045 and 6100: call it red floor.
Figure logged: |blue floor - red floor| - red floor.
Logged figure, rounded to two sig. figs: -3.4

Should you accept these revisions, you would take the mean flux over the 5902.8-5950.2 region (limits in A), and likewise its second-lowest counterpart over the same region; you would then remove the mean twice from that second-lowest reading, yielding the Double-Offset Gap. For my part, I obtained -4.06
